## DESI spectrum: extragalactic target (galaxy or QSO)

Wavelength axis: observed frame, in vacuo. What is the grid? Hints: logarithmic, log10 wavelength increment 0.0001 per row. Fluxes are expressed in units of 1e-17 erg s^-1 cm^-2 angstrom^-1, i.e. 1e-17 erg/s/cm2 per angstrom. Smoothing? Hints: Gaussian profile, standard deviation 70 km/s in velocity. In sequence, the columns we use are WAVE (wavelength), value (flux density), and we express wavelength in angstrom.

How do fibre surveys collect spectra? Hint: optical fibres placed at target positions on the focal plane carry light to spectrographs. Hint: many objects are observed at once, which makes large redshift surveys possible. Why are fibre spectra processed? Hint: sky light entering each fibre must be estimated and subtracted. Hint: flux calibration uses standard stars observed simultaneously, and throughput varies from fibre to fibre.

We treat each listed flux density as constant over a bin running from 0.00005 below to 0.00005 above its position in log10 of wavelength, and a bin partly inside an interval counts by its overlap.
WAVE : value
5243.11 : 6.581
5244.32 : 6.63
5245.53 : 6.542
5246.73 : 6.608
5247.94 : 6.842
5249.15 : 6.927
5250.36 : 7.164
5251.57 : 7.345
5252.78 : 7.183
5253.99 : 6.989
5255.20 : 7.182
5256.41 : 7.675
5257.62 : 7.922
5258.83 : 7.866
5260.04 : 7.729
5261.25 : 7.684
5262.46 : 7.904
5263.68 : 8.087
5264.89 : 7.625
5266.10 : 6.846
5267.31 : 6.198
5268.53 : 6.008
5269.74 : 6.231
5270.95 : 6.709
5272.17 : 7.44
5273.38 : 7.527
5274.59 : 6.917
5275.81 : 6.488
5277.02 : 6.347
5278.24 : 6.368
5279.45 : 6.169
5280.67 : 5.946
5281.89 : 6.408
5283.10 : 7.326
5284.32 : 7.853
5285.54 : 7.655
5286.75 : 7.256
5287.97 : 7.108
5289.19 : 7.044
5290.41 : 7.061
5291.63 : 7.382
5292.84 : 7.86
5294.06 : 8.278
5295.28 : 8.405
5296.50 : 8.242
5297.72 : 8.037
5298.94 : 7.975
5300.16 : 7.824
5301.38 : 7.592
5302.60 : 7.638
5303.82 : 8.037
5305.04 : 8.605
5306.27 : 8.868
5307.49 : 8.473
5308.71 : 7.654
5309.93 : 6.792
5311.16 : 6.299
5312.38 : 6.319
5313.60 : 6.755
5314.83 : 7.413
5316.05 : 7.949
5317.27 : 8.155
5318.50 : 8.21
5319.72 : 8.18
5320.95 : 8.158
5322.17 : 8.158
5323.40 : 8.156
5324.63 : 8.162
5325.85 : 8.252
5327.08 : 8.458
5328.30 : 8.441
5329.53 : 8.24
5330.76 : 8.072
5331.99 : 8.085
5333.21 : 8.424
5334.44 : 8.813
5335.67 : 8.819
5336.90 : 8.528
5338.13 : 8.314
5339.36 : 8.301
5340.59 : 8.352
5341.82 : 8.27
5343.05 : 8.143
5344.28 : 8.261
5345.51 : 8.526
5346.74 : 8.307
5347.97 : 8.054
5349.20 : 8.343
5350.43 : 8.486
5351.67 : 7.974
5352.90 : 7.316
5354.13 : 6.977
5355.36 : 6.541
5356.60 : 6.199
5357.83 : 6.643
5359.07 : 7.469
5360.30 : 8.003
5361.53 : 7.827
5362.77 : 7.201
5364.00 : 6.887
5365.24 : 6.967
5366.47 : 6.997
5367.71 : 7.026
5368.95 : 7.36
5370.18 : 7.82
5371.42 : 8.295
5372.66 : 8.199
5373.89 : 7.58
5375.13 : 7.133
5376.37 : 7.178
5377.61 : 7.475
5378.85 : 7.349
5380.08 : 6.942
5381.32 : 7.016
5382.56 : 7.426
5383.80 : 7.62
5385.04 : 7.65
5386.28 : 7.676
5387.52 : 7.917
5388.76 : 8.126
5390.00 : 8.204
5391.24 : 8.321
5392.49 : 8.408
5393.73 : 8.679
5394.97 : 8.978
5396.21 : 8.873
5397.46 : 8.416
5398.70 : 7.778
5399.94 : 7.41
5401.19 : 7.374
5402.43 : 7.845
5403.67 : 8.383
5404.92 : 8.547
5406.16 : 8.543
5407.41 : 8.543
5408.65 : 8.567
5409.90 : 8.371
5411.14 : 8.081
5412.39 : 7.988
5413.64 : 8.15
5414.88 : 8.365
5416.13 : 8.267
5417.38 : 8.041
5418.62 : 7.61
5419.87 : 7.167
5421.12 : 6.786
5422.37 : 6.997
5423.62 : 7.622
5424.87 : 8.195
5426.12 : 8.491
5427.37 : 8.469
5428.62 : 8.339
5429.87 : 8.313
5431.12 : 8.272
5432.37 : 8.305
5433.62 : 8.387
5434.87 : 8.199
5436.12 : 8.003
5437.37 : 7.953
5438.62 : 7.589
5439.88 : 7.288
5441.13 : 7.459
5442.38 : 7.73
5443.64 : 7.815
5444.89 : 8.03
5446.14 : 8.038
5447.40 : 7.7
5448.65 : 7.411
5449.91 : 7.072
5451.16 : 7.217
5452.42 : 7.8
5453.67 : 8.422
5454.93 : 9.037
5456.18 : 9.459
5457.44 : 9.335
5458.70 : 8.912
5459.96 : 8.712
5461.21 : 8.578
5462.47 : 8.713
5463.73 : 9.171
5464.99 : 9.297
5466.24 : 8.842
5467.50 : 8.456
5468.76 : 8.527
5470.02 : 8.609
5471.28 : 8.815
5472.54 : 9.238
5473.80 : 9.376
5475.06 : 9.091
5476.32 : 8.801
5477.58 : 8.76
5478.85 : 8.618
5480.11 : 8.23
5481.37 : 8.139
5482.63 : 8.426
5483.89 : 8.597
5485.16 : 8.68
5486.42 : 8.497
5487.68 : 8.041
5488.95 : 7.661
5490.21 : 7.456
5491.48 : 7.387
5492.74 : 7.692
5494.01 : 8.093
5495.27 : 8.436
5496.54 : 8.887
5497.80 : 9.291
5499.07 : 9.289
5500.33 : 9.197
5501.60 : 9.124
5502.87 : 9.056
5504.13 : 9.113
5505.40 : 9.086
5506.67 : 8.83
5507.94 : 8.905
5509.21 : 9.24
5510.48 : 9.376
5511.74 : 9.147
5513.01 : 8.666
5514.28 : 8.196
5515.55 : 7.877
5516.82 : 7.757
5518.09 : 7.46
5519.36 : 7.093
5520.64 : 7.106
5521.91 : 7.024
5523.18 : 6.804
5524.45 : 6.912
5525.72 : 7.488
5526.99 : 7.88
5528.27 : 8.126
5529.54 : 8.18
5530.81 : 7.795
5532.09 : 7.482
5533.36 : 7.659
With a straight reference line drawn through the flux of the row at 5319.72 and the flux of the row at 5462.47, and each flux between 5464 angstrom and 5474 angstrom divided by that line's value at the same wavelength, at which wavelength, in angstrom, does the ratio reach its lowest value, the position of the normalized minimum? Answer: 5467.50 angstrom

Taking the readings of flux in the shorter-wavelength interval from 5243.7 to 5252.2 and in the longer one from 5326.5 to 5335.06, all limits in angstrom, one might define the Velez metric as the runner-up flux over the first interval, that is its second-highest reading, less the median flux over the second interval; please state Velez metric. -1.26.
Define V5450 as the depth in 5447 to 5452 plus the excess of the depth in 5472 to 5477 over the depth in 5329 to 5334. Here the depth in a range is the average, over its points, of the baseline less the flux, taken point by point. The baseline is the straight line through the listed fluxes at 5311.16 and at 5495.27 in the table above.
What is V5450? 1.3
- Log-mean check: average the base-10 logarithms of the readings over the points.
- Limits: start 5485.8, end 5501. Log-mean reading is 0.919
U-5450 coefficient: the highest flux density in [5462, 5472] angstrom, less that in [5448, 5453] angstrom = 1.50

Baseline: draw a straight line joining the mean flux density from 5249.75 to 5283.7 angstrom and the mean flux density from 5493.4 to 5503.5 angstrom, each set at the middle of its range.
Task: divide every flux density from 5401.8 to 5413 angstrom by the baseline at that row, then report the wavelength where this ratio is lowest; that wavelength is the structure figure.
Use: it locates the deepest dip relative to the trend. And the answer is 5402.43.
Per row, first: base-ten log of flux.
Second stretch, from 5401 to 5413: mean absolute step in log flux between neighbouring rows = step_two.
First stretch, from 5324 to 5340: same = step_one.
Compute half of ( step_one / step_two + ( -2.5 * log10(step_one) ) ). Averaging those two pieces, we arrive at 2.99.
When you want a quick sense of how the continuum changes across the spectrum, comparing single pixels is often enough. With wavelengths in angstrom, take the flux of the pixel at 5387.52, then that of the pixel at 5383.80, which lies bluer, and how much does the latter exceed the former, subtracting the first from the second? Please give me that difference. -0.30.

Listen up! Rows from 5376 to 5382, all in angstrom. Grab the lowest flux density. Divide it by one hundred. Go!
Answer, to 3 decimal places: 0.069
